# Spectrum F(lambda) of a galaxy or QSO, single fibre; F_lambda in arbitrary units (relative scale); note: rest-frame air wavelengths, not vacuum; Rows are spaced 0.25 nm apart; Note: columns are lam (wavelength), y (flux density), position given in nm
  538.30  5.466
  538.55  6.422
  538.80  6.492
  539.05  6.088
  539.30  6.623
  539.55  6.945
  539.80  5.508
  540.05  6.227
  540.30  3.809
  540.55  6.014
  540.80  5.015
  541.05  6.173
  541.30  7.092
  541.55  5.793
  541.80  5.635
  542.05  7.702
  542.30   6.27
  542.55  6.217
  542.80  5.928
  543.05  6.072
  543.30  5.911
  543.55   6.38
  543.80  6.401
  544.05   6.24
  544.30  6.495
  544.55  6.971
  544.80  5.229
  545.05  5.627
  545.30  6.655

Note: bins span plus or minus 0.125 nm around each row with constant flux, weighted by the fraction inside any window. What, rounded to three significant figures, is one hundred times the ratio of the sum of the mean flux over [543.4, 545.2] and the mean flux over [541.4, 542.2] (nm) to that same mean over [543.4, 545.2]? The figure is 203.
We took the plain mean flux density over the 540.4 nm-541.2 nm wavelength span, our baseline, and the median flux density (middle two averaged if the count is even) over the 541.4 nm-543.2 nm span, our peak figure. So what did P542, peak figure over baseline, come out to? 1.06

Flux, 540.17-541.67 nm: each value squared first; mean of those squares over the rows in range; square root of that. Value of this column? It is 5.7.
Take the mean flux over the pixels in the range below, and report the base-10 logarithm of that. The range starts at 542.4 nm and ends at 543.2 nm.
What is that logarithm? 0.783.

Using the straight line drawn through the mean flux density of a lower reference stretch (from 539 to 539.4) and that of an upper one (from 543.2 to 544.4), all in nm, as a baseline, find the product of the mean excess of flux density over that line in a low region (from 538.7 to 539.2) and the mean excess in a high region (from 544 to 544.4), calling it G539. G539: -0.01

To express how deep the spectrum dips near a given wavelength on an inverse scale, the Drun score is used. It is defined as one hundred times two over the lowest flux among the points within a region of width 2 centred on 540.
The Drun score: 53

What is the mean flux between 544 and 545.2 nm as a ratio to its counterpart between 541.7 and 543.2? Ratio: 0.97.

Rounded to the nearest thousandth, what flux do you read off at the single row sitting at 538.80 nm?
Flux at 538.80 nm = 6.492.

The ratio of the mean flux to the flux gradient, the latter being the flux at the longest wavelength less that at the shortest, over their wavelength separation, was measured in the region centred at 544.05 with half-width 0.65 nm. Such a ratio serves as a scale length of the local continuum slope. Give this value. 11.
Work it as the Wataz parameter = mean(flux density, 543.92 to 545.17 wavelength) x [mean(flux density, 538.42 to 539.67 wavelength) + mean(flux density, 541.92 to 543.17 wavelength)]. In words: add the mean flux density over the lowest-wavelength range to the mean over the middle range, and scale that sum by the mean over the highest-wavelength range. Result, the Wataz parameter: 79.2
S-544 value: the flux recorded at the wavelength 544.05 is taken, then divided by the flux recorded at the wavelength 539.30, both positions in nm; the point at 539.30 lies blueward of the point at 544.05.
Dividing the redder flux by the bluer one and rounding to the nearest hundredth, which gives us 0.94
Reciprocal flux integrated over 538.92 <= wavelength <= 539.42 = 0.079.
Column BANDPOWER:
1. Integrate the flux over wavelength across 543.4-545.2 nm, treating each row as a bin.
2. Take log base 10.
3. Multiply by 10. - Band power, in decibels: 10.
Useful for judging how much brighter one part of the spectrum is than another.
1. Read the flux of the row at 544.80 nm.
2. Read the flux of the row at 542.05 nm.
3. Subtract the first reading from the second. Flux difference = 2.5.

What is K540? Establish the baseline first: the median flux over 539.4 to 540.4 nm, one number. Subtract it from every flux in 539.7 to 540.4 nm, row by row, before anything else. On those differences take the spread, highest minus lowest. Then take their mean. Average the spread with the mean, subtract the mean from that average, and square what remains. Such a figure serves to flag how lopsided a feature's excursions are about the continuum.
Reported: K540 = 2.4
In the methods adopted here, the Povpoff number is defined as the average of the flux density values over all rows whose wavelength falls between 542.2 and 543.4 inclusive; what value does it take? 6.08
